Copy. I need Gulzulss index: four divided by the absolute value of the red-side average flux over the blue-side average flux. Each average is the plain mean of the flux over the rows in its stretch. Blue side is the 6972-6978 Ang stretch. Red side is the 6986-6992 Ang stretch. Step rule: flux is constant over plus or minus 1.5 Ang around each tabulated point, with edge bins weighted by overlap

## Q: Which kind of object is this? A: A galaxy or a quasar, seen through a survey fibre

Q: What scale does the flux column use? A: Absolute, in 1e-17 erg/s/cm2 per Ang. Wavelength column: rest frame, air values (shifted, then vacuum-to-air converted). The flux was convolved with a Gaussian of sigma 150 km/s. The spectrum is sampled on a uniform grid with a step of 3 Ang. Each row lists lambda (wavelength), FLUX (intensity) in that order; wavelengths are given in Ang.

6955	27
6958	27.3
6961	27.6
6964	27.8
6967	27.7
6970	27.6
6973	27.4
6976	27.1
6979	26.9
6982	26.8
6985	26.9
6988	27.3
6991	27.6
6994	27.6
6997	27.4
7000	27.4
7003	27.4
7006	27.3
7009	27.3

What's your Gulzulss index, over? 3.97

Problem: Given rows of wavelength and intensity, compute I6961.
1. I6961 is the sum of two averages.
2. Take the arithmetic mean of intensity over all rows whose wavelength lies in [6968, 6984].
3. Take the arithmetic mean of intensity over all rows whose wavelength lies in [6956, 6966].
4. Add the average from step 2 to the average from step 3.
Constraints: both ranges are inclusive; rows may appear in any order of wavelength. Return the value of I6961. 54.7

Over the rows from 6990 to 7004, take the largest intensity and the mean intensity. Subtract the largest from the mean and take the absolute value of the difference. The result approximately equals 0.12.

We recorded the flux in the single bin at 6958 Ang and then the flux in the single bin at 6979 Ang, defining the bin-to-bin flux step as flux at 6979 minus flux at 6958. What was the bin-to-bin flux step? -0.4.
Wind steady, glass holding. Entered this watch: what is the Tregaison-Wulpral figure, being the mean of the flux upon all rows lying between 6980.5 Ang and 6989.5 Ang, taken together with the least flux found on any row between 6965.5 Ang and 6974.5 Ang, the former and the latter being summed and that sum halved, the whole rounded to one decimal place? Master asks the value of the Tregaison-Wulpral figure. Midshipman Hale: 27.2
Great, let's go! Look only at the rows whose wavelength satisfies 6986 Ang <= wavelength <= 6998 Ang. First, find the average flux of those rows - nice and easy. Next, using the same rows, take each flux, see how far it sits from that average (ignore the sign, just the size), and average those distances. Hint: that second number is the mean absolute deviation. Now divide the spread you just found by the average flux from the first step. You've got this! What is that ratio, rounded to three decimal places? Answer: 0.005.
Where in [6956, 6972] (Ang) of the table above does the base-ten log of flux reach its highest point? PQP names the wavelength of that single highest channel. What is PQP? 6964 Ang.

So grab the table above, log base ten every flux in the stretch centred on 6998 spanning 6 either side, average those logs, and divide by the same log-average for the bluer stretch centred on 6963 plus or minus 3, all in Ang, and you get 0.997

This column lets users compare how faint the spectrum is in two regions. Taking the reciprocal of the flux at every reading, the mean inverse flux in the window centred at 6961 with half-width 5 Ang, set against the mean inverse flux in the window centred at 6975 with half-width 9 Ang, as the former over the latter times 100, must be 99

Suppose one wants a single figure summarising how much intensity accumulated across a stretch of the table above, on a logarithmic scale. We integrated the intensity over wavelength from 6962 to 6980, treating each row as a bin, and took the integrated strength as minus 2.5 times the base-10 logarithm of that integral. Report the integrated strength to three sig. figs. -6.73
